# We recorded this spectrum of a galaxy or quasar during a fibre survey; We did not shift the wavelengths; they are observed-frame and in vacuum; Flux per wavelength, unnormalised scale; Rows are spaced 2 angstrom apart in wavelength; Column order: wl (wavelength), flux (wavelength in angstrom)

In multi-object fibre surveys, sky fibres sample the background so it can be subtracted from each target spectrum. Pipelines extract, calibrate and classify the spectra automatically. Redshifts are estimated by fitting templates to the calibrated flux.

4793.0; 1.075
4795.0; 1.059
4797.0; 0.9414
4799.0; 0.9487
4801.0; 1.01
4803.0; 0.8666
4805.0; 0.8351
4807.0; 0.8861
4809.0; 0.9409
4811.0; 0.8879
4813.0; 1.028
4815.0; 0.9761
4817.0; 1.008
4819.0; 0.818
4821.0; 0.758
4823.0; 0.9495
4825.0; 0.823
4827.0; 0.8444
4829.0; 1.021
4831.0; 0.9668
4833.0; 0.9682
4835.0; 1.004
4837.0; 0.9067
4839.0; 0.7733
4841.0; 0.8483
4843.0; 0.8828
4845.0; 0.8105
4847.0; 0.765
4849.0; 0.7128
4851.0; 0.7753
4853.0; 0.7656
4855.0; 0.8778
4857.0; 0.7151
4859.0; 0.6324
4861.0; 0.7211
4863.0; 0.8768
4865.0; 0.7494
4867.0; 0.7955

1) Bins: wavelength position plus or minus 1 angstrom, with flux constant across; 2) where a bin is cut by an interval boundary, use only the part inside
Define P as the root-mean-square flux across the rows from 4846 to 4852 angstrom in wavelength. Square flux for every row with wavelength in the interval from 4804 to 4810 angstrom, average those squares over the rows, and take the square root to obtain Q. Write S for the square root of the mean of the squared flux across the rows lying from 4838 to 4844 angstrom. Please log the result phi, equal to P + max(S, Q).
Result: 1.64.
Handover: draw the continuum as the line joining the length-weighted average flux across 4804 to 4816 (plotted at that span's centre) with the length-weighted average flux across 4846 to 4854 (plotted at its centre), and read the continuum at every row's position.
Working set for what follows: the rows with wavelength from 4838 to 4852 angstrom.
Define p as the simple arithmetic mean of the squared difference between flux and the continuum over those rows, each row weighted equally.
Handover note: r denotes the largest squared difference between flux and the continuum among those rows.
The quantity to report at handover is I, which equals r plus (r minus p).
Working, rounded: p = 0.002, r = 0.010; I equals 0.017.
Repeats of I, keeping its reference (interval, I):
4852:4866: 0.054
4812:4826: 0.021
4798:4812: 0.021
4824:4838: 0.052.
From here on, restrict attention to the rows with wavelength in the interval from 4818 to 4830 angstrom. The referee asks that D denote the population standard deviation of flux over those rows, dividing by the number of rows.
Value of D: 0.089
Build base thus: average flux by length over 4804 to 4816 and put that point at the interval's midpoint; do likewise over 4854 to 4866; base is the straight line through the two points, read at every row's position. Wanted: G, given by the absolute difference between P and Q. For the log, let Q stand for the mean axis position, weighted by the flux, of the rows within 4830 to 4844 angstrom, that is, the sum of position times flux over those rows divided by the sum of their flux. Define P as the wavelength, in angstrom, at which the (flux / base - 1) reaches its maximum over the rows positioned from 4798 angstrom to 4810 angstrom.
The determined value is 35.8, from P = 4801.0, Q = 4836.8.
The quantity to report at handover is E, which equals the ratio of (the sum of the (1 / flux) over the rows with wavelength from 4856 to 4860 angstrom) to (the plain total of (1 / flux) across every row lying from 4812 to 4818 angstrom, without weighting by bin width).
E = 1.0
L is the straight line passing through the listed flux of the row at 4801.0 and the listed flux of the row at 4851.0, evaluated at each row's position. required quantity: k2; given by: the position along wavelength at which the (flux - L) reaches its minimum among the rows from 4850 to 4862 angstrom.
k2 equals 4859.0 angstrom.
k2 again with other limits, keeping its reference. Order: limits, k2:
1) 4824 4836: 4825.0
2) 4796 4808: 4805.0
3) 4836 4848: 4839.0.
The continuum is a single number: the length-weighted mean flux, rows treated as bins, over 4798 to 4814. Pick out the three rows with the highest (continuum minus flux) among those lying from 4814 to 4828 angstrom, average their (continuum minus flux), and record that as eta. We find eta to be 0.13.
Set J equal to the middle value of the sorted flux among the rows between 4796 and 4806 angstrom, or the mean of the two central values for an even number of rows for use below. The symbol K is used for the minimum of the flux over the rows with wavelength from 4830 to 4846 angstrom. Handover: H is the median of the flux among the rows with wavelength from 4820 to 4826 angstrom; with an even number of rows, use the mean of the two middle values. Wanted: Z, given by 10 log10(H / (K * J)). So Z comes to 0.5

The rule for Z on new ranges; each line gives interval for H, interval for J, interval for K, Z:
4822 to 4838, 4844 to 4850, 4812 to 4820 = 1.9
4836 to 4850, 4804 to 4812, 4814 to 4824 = 0.8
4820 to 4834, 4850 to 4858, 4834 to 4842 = 2.0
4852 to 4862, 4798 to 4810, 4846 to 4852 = 0.4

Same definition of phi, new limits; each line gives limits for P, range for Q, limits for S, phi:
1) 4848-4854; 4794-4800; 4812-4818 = 1.76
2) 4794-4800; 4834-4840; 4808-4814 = 1.94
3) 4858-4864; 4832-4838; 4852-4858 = 1.71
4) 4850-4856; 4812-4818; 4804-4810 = 1.81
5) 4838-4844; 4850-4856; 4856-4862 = 1.64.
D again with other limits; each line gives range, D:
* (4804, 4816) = 0.064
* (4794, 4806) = 0.077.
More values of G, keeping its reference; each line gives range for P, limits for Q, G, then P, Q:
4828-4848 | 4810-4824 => 18.2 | 4835.0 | 4816.8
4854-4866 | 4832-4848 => 23.3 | 4863.0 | 4839.7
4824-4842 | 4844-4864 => 19.0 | 4835.0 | 4854.0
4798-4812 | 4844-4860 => 50.8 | 4801.0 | 4851.8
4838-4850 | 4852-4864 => 15.0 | 4843.0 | 4858.0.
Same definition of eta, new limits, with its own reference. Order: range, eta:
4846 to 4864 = 0.24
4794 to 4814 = 0.06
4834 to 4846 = 0.11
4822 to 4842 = 0.11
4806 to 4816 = 0.02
